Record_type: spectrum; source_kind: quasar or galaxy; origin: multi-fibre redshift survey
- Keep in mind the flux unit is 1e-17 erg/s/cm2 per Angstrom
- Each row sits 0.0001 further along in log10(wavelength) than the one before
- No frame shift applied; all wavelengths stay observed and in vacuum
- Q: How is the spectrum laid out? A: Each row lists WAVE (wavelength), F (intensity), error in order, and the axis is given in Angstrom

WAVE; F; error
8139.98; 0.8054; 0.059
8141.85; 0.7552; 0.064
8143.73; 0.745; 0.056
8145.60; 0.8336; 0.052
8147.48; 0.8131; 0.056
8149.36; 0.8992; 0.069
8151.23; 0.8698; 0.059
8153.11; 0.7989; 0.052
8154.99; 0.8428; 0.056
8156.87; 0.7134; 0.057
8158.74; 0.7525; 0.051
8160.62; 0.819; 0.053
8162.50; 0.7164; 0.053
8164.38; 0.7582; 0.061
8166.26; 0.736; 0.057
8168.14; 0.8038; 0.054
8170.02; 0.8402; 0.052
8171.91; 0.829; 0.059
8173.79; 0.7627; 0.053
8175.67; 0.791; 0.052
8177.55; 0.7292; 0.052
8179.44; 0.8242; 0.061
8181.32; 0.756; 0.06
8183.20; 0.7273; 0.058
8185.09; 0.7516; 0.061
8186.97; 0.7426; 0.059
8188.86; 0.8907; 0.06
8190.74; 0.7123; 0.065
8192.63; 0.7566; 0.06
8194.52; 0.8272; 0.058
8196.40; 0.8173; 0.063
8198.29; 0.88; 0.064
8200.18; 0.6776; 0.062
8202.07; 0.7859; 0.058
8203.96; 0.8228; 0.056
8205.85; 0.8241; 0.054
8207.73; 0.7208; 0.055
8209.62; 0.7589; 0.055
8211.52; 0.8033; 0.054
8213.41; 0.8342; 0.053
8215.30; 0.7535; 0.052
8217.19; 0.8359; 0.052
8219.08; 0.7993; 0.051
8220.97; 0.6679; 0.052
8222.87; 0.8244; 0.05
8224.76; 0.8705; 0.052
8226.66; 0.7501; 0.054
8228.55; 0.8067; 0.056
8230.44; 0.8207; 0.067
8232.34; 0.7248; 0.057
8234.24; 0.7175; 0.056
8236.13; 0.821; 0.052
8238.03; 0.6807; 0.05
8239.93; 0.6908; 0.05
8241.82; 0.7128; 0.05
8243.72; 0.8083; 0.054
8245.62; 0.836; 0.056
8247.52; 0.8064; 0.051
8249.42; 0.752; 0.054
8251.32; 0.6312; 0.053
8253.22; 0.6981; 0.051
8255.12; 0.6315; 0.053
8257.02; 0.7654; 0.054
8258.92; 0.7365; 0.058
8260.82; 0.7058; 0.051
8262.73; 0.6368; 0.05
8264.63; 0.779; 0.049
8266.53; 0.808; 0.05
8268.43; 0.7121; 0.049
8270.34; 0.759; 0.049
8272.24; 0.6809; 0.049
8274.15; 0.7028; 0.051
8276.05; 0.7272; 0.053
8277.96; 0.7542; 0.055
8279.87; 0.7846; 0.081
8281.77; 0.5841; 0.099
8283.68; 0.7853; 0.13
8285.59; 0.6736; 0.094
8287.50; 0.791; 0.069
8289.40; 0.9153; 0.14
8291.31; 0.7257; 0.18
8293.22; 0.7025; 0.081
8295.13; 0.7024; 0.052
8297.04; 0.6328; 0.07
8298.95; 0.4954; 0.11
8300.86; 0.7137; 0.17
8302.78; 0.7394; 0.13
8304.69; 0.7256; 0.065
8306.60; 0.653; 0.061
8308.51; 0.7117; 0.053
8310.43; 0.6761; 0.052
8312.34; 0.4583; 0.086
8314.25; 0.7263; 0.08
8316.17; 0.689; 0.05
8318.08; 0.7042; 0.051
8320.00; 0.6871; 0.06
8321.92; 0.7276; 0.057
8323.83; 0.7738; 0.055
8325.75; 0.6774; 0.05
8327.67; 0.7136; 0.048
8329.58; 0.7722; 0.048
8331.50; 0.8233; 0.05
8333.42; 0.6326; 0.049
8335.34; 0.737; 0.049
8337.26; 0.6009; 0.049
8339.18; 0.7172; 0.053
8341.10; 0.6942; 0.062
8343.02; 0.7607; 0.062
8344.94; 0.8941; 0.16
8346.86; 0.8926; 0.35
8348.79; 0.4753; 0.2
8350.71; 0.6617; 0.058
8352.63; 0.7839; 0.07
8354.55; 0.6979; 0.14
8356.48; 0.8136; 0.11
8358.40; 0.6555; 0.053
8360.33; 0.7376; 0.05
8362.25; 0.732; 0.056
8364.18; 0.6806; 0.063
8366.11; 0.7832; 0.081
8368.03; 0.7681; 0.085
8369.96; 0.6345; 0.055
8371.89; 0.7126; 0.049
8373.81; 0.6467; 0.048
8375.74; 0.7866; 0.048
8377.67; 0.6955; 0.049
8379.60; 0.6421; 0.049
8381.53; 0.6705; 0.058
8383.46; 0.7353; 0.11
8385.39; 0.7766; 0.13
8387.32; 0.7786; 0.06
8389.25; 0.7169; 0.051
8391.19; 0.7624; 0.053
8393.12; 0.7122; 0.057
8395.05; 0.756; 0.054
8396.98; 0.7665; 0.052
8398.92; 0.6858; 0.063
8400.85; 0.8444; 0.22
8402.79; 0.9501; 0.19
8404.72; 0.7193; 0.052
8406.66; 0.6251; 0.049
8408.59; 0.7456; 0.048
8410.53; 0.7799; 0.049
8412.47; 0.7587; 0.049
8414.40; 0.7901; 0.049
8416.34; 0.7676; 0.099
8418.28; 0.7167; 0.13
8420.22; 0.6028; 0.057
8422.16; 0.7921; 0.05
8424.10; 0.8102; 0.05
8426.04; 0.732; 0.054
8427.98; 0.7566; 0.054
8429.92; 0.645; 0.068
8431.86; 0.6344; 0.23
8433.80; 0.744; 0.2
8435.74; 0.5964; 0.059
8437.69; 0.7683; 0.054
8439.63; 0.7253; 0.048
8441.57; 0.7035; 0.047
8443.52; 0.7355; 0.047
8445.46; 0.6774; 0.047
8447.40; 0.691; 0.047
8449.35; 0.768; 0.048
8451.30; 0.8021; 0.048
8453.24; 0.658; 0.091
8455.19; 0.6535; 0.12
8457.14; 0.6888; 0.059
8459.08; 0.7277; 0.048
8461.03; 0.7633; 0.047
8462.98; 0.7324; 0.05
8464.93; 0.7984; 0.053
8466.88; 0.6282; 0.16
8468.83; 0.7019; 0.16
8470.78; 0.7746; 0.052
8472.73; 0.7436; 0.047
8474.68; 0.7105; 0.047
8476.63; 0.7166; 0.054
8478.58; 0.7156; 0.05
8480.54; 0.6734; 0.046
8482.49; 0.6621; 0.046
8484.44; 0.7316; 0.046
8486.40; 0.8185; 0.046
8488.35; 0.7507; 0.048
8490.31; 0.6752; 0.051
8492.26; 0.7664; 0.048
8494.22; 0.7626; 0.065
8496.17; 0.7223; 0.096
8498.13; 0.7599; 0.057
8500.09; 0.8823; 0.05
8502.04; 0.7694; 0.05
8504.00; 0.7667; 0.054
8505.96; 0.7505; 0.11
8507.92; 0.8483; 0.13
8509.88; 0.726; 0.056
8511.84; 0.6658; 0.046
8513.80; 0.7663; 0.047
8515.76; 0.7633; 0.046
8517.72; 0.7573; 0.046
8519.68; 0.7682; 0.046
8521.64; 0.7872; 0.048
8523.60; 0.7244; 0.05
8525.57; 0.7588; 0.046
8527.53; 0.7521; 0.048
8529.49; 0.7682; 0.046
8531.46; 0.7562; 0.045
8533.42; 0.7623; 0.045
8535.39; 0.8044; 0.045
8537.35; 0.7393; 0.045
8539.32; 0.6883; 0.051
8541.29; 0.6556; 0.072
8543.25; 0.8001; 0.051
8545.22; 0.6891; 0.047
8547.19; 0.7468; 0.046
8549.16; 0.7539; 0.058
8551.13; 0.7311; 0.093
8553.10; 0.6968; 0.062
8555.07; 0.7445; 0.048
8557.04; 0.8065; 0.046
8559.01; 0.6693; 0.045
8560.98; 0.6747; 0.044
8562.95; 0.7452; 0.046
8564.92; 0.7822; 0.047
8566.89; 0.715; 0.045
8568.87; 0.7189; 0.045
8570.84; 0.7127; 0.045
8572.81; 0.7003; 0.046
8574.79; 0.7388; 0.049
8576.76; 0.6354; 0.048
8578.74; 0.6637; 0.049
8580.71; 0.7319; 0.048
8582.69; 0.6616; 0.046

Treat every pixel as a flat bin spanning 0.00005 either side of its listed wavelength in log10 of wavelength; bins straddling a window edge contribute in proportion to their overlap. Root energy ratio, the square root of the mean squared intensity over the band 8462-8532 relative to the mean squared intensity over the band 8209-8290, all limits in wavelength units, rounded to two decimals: 0.99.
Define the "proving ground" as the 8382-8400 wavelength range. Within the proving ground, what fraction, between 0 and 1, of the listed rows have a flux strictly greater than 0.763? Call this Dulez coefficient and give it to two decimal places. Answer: 0.33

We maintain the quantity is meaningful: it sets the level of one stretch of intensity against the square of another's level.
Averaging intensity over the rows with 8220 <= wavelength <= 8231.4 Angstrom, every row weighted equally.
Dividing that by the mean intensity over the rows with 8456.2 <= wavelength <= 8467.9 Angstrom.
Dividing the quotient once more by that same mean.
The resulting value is 1.51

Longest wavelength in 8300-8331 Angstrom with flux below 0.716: 8327.67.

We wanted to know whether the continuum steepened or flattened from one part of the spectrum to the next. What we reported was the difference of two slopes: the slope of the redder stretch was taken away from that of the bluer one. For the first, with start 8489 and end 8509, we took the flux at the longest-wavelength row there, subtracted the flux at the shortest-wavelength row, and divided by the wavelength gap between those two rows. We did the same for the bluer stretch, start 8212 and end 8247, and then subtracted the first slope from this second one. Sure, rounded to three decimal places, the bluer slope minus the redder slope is -0.010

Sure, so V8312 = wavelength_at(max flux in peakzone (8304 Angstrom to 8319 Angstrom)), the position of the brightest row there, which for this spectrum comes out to 8314.25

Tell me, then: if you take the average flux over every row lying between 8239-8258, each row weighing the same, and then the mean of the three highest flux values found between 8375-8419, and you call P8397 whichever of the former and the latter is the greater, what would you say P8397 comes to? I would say 0.862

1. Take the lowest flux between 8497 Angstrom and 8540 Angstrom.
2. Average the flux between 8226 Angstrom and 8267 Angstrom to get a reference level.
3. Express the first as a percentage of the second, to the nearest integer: 90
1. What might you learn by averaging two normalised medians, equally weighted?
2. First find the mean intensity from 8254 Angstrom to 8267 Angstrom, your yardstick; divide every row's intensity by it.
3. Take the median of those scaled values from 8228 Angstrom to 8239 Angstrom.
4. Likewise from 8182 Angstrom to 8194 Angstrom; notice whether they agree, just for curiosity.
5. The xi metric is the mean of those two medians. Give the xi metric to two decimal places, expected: 1.05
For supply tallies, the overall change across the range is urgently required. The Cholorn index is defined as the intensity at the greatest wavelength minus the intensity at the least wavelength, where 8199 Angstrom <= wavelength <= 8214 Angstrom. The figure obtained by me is 0.16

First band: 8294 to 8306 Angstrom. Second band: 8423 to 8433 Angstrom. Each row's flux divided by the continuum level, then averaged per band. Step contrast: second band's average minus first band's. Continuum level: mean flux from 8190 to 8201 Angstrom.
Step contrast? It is 0.06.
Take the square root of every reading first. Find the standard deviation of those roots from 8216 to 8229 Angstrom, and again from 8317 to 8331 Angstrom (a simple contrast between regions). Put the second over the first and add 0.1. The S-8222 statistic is 0.69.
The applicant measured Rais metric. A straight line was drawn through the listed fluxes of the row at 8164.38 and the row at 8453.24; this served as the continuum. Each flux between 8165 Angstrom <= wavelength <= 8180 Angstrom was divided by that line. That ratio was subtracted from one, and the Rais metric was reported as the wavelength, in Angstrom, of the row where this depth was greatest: 8177.55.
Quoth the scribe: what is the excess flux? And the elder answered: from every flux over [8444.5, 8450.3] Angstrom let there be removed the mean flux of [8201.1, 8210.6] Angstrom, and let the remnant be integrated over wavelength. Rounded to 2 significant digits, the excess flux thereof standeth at -0.41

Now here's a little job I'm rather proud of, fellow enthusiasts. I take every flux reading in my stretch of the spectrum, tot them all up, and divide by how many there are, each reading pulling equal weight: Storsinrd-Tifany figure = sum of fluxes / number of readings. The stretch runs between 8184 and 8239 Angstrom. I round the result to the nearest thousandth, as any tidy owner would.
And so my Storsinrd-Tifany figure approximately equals 0.782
